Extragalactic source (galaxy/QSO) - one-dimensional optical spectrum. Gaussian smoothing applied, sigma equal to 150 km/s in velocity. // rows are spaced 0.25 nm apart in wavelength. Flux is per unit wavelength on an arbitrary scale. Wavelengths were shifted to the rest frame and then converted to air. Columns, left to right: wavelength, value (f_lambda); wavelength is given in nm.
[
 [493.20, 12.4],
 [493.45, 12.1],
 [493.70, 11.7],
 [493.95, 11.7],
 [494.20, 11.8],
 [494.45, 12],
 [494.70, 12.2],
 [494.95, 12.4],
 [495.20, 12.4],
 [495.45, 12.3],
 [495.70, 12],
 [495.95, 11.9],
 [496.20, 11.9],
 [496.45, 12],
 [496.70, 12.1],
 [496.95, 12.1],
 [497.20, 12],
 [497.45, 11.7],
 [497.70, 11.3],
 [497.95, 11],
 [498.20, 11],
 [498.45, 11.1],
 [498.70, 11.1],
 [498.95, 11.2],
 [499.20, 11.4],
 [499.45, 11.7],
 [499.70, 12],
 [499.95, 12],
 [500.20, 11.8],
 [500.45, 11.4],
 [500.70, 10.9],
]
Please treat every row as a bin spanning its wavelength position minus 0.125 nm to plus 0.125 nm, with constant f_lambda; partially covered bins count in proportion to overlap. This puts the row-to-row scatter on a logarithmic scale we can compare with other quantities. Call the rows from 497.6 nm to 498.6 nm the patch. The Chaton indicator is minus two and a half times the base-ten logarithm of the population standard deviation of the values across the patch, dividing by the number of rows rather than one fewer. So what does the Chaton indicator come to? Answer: 2.28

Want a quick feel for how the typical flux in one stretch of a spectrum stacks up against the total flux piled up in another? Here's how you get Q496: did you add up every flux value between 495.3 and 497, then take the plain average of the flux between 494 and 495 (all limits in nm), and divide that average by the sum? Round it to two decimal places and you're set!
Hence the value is 0.14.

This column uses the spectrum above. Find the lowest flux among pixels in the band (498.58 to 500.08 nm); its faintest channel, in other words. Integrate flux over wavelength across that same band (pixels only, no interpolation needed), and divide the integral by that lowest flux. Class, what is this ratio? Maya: 1.56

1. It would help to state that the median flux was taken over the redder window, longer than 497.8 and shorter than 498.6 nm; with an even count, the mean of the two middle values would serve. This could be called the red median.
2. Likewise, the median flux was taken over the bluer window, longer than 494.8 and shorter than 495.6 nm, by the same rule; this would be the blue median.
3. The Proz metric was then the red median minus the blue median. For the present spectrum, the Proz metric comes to -1.4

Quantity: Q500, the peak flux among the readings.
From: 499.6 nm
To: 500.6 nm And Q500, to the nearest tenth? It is 12.0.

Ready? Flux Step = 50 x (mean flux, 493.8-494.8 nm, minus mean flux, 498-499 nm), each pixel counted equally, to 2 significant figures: 41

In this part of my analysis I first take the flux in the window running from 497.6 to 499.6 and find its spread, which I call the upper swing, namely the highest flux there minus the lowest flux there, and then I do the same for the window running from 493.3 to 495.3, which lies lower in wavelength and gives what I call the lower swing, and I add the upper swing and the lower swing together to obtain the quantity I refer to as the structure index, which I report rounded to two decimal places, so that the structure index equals 1.40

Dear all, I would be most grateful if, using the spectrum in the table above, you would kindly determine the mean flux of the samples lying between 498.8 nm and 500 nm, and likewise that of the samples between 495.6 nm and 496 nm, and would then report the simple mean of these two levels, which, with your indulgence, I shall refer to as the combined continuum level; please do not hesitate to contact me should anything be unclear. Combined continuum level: 11.8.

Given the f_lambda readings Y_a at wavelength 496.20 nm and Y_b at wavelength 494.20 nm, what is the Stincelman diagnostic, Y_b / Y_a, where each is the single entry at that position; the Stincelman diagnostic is 0.99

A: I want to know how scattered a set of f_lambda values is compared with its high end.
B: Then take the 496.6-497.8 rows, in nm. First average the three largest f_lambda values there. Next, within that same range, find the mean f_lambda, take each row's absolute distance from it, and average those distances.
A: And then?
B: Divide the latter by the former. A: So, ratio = 0.023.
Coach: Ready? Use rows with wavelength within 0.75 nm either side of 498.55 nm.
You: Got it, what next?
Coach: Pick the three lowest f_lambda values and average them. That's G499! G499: 11.0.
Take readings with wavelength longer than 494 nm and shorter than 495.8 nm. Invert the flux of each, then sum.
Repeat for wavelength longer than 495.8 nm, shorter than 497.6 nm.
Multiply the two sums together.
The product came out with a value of 0.34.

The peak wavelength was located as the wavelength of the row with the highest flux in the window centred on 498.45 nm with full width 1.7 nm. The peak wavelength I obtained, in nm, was 499.20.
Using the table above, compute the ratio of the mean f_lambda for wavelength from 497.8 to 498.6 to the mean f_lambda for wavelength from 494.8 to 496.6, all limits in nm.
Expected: 0.91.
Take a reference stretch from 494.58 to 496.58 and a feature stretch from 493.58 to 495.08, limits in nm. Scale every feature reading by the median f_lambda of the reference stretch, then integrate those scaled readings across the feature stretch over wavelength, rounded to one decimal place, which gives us 1.5 nm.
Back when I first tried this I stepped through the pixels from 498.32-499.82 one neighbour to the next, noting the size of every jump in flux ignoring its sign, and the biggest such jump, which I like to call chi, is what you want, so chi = 0.300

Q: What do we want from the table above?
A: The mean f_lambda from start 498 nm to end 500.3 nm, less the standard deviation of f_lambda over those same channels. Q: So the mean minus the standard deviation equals 11.1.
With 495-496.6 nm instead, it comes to 11.9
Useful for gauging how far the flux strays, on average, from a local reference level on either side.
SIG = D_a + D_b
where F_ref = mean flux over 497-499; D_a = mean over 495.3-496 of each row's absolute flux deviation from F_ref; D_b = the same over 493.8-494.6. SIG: 1.3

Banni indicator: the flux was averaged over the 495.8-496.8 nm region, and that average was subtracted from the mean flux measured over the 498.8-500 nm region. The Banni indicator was -0.3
